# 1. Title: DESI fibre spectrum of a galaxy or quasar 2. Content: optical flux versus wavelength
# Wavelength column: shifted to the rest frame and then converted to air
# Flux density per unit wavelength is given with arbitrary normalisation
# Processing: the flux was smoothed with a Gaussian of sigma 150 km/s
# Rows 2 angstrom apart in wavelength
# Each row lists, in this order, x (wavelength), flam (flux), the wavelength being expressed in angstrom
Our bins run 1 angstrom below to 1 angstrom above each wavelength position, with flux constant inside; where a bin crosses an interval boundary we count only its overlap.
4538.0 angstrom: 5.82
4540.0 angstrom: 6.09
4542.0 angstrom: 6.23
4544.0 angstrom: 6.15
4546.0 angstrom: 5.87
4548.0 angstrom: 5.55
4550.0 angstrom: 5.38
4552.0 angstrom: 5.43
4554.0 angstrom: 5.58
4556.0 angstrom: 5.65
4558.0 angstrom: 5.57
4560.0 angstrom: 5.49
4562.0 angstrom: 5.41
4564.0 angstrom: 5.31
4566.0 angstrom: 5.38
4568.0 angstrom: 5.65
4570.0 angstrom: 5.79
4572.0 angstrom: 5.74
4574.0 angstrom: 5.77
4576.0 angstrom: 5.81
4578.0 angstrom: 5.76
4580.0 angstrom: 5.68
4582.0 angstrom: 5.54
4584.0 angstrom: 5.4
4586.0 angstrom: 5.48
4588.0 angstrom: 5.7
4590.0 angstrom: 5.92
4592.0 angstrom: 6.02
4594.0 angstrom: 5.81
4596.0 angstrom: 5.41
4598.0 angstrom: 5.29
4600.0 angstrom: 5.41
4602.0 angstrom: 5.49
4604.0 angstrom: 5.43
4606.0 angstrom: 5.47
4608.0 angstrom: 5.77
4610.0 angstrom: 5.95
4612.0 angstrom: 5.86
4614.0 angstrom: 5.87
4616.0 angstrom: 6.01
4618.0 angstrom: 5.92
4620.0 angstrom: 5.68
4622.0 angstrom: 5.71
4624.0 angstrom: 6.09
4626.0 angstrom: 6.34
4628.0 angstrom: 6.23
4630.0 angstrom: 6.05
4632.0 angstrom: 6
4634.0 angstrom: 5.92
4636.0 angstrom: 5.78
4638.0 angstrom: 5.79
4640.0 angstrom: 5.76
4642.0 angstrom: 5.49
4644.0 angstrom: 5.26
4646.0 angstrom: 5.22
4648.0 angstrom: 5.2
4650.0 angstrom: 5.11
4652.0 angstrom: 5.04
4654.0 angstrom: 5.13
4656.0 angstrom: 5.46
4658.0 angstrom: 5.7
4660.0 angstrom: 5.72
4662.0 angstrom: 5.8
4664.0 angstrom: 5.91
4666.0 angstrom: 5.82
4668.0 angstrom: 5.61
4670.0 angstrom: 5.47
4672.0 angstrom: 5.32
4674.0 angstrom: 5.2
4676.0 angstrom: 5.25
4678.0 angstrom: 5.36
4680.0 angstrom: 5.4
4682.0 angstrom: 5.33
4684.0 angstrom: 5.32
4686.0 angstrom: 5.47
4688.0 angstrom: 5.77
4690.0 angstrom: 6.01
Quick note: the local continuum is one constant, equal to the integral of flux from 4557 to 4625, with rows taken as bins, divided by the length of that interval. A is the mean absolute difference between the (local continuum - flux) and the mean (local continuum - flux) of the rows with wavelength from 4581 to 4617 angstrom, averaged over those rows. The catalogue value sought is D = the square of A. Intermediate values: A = 0.222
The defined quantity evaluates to 0.049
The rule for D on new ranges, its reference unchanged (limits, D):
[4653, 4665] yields 0.047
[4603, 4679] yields 0.080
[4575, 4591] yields 0.020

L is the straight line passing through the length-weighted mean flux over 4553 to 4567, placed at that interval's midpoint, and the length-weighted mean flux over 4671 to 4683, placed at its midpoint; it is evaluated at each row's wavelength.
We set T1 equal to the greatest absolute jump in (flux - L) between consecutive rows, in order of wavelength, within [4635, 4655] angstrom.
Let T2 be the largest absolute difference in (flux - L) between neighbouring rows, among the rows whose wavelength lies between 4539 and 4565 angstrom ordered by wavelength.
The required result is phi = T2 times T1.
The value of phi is 0.085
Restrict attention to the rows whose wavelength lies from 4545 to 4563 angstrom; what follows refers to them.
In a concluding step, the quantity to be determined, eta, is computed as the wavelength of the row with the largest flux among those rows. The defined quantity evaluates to 4546.0 angstrom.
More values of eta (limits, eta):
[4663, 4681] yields 4664.0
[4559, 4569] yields 4568.0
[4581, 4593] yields 4592.0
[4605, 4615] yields 4610.0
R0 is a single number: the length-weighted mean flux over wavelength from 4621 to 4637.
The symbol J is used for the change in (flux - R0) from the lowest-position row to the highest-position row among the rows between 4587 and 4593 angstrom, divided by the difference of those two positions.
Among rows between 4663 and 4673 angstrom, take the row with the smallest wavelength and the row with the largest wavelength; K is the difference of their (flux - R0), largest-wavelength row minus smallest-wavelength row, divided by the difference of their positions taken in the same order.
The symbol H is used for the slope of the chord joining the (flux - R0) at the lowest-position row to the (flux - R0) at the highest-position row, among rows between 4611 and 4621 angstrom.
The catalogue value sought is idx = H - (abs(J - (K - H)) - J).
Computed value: -0.07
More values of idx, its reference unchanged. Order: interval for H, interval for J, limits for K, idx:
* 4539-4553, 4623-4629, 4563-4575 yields -0.09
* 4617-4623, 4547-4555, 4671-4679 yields -0.10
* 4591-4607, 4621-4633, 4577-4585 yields -0.06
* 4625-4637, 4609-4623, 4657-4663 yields -0.18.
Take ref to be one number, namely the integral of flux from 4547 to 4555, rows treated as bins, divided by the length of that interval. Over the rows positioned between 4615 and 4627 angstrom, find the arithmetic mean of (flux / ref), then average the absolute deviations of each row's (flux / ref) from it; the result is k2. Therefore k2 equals 0.034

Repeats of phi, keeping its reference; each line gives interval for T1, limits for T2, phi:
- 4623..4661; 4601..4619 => 0.101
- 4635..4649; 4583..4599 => 0.106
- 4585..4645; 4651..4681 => 0.132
